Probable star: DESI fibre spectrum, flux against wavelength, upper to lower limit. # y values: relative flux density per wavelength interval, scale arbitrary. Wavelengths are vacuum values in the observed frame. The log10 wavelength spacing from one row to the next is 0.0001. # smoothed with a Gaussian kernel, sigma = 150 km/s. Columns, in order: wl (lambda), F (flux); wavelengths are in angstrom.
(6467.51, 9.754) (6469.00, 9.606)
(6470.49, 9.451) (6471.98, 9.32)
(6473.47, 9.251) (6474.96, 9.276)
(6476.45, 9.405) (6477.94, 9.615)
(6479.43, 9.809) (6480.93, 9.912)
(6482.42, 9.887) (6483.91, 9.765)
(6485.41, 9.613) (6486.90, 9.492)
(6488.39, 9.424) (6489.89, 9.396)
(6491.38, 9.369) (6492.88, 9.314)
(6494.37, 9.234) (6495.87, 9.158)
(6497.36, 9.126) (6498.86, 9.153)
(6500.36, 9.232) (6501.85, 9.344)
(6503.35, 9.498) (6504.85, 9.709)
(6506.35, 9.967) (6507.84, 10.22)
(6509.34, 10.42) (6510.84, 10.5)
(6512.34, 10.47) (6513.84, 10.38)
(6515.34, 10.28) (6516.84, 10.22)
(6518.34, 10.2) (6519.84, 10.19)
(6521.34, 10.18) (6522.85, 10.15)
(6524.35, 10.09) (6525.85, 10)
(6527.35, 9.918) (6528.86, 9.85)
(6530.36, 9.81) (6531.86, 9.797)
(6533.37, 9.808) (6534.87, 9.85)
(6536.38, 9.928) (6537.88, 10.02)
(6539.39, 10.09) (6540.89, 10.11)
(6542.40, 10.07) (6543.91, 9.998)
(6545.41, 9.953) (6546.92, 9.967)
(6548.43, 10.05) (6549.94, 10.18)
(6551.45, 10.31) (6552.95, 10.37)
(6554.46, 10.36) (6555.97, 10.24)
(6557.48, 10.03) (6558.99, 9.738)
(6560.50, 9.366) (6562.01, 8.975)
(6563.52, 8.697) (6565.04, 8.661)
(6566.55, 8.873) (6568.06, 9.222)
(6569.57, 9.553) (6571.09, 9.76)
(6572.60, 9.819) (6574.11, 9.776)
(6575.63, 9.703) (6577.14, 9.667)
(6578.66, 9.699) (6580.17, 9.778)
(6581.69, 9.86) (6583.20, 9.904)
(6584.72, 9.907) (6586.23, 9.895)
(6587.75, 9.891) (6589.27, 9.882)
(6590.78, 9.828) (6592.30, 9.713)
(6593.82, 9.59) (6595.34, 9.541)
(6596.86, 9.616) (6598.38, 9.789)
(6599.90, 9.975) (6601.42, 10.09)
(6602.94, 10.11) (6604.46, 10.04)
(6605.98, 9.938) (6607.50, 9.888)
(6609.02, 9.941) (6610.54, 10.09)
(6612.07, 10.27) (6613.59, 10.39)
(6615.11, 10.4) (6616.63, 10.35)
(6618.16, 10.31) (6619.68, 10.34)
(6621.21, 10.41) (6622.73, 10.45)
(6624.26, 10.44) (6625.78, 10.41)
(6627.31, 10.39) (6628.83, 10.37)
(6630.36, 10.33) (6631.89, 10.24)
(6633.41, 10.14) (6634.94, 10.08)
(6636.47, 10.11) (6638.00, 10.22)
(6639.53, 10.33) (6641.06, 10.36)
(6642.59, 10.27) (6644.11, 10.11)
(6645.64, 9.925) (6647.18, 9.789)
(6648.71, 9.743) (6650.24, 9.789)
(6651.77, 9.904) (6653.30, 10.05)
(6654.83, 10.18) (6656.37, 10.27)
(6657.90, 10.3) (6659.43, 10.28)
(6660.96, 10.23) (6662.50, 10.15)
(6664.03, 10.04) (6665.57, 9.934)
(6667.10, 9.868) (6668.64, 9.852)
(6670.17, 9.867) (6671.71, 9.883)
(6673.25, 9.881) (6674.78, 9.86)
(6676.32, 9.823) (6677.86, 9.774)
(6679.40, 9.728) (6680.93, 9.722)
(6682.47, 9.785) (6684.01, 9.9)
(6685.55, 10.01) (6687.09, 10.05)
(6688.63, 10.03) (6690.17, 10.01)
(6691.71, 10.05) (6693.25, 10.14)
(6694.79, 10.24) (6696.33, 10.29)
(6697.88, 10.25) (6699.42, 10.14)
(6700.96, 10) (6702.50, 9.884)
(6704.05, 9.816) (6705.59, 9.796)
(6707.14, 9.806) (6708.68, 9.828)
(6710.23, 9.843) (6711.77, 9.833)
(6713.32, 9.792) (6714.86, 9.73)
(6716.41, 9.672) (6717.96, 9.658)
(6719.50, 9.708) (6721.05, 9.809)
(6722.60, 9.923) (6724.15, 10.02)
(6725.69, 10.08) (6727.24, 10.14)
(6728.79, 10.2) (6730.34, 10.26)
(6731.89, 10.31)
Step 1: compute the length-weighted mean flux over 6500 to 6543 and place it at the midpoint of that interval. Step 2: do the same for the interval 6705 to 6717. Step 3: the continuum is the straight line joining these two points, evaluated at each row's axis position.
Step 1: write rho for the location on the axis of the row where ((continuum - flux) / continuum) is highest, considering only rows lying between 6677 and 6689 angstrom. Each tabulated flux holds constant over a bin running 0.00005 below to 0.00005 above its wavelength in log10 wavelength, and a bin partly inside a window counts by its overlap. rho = 6680.93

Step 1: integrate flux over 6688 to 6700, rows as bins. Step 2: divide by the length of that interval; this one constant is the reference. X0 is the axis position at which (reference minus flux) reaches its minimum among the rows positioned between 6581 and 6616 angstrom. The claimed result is 6615.11 angstrom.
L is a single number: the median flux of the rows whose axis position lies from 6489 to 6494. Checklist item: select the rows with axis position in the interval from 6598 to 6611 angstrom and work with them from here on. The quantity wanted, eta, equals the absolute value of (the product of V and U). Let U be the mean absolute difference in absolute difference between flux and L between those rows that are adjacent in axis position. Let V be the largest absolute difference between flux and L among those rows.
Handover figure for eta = 0.07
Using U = 0.09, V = 0.74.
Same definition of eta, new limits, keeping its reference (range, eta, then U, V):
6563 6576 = 0.09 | 0.13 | 0.71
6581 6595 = 0.02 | 0.05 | 0.54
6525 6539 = 0.03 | 0.05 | 0.65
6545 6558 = 0.09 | 0.09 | 1.00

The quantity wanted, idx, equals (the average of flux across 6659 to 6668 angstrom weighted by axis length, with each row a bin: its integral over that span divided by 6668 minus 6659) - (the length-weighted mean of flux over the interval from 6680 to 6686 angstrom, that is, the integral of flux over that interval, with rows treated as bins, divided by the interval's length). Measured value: 0.22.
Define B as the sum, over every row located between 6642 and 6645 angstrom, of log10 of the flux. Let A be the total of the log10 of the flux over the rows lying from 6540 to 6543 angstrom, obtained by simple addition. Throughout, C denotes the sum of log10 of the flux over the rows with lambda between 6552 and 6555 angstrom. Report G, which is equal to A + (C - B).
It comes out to 2.02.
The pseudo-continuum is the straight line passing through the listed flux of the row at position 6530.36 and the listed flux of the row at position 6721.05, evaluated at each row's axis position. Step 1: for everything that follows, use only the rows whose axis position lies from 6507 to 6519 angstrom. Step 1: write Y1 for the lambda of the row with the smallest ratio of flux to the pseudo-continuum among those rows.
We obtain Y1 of 6518.34 angstrom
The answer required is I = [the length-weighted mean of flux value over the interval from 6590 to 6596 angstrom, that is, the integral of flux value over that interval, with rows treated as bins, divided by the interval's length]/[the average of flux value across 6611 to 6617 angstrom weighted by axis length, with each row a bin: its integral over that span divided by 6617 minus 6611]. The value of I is 0.94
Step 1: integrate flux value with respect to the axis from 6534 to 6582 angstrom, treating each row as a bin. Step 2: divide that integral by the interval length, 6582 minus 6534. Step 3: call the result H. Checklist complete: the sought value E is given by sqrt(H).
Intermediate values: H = 9.77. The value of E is 3.13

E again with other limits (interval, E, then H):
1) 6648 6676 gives 3.16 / 10.00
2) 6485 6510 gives 3.08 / 9.51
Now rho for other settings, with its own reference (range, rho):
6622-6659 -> 6648.71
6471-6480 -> 6473.47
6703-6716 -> 6714.86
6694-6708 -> 6705.59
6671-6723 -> 6717.96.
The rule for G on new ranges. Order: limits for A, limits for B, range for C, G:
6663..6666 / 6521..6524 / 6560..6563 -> 1.91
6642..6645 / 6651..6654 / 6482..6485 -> 2.00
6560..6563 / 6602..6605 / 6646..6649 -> 1.90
